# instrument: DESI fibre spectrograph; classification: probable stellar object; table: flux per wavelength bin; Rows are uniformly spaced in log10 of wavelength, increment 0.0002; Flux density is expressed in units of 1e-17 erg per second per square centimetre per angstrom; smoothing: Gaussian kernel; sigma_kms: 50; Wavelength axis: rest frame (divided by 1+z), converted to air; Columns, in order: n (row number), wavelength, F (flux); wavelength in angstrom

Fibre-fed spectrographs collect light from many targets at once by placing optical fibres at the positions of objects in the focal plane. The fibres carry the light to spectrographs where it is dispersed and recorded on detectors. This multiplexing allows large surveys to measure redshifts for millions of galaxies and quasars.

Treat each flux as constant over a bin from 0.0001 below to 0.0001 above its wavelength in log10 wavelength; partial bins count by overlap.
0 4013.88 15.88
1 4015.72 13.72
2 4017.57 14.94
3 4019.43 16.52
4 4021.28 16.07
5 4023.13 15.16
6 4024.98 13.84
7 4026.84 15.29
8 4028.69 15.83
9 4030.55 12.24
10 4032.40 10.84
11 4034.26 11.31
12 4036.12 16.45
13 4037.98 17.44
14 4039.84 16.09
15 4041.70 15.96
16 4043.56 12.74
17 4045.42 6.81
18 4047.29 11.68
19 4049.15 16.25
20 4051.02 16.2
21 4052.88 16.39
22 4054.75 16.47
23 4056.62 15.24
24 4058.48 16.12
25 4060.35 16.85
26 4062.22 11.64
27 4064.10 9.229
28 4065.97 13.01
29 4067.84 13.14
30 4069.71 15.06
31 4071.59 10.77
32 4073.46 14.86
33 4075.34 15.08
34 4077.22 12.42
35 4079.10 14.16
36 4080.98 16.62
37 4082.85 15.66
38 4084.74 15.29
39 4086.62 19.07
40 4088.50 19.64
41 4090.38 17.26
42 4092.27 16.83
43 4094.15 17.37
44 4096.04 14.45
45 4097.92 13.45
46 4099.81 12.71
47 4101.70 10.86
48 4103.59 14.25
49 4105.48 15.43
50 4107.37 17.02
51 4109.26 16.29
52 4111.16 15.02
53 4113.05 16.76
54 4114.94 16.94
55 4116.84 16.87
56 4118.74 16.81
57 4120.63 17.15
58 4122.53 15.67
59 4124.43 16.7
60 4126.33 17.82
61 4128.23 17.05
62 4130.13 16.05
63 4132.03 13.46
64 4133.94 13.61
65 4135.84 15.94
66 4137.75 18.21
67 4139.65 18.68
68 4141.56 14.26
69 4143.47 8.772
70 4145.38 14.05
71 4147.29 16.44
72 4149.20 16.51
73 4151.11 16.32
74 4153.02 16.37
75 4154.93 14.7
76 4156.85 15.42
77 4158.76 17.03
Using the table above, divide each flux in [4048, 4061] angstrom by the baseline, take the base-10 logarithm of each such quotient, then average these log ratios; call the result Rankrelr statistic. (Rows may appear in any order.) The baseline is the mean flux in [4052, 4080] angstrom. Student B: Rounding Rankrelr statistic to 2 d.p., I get 0.06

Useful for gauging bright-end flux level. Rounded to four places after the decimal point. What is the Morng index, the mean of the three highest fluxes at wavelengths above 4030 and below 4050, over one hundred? 0.1671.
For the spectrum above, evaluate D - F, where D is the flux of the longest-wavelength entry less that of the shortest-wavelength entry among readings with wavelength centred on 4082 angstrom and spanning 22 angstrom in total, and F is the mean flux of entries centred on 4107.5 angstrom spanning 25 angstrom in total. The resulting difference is -9.1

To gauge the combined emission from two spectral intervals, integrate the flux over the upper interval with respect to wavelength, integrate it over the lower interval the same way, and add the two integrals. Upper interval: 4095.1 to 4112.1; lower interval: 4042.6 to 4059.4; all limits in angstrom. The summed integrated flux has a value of 483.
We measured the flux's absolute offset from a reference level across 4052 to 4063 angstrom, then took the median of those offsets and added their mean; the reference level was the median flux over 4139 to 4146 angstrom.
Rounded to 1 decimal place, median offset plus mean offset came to 4.4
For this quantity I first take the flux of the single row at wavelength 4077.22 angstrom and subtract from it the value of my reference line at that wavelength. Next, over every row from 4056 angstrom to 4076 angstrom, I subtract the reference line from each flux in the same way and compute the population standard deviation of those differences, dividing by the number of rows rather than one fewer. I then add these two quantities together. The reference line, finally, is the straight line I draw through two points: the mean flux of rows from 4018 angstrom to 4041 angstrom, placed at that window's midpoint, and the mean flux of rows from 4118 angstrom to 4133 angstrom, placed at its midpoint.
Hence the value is -1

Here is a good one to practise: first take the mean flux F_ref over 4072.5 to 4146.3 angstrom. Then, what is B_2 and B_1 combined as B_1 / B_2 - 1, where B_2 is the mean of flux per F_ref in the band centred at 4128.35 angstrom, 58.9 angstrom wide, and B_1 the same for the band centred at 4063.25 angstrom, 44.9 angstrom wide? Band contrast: -0.10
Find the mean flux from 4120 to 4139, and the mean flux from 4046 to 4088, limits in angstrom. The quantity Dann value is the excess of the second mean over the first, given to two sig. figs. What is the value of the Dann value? -1.6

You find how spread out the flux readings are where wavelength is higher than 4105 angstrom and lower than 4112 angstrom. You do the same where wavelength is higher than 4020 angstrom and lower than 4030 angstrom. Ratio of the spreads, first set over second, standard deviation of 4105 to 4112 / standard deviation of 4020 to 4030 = 1.0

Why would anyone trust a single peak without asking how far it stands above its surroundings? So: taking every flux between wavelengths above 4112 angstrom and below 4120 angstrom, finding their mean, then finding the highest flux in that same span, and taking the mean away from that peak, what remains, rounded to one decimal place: 0.1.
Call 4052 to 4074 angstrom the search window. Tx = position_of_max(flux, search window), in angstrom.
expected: 4060.35 angstrom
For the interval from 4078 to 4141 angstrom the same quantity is 4088.50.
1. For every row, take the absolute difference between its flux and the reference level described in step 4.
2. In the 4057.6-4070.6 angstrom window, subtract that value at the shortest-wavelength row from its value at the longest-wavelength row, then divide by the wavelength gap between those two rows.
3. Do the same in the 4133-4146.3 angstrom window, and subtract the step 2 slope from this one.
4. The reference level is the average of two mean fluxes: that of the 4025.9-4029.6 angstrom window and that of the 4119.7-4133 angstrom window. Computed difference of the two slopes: -0.1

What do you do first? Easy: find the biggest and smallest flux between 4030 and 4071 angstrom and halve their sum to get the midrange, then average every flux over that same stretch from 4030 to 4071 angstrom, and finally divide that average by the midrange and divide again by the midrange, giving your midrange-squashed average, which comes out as 0.095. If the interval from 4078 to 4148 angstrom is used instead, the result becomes 0.078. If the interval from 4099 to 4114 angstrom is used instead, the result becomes 0.076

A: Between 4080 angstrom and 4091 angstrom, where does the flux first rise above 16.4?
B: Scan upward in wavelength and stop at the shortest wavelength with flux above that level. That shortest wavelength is 4080.98 angstrom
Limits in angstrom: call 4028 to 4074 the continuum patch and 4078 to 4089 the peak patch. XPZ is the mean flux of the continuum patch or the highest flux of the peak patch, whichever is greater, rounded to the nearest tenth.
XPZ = 19.6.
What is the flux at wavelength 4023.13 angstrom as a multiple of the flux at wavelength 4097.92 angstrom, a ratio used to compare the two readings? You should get 1.13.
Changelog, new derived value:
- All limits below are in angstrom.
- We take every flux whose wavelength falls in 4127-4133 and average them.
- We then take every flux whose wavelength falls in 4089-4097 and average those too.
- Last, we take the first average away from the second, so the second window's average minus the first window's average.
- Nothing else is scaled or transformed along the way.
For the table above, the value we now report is 1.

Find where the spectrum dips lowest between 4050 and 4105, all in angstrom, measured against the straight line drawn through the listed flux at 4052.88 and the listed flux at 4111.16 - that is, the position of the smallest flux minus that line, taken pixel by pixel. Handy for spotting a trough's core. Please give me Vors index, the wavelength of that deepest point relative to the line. 4064.10 angstrom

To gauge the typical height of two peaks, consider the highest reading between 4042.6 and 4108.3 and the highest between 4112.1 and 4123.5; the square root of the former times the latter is 18.4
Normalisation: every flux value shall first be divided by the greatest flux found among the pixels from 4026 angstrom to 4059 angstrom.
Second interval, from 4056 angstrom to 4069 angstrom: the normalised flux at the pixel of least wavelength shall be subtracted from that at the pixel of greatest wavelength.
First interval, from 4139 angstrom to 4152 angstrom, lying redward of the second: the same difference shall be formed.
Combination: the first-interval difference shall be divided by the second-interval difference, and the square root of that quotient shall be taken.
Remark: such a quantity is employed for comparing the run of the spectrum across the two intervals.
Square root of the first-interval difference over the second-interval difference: 1.1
